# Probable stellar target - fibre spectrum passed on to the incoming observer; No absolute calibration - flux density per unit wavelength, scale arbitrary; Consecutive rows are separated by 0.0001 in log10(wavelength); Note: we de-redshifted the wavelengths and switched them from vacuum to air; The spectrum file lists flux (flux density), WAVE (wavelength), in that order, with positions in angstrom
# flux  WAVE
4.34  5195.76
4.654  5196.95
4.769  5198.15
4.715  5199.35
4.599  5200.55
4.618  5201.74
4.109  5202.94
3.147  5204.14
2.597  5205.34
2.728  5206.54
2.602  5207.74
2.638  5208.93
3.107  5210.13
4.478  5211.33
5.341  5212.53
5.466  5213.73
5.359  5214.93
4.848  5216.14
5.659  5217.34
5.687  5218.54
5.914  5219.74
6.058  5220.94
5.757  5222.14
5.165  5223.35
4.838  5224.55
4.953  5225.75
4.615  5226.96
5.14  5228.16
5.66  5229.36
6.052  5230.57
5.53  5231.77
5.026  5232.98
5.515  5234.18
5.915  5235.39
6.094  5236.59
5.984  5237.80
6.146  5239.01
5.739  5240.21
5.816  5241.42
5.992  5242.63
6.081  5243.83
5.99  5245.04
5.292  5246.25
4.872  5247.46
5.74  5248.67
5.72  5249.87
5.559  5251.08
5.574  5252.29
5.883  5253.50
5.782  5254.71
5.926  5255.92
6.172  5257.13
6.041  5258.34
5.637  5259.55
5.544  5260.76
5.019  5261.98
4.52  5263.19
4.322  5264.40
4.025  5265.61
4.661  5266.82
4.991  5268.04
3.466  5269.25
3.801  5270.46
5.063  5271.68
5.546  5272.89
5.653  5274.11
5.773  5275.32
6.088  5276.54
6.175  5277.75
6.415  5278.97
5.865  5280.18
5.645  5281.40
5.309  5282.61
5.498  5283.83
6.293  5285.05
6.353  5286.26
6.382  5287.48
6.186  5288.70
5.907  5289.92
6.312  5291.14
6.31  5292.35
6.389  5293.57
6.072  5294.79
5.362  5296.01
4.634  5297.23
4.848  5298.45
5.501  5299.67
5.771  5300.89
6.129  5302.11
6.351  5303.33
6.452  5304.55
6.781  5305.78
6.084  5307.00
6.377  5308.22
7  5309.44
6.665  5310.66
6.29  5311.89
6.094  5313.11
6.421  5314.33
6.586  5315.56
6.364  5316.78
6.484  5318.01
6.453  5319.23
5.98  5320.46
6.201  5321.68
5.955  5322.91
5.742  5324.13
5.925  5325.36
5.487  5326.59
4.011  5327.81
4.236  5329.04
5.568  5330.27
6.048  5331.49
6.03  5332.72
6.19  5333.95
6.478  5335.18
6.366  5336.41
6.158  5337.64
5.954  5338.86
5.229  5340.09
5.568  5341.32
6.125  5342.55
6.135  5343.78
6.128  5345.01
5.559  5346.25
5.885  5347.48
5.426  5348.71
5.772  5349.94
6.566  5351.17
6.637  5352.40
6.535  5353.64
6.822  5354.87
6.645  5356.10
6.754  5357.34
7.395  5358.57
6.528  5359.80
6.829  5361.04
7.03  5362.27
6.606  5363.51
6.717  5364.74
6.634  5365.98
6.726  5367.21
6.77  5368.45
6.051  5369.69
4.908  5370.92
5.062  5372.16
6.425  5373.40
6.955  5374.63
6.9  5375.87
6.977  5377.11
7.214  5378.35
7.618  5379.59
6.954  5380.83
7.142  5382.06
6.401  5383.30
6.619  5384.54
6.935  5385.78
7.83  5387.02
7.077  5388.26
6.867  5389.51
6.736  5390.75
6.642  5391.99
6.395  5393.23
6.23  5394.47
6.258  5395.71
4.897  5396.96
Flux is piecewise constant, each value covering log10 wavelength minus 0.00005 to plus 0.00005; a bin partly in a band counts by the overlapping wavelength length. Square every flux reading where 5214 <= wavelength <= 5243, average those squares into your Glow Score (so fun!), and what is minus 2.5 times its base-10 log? -3.73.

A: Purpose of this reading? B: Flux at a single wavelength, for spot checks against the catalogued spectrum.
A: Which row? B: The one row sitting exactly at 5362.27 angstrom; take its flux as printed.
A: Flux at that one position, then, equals 7.03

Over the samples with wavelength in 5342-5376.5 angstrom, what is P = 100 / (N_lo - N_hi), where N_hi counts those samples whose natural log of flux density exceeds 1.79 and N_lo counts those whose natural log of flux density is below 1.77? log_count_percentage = -6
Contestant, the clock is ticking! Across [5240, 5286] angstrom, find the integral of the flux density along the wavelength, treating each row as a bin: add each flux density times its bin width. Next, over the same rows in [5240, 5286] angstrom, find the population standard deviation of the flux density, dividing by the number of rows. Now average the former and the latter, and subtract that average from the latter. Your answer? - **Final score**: -125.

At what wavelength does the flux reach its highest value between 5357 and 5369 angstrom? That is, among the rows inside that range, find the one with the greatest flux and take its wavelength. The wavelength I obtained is 5358.57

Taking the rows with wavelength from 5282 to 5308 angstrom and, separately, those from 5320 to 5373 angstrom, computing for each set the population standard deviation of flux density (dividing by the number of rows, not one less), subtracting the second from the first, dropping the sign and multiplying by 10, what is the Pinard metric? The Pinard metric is 1.4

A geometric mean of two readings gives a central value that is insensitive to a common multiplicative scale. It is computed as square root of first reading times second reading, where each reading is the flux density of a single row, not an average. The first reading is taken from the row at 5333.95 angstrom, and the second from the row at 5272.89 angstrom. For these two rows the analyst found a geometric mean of 5.86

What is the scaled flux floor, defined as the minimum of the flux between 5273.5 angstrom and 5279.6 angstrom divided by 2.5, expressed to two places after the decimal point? 2.26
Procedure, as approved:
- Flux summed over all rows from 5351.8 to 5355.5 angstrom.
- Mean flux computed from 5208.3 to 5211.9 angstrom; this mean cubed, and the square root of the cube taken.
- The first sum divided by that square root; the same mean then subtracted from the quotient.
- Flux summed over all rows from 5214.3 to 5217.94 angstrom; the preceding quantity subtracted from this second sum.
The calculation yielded 16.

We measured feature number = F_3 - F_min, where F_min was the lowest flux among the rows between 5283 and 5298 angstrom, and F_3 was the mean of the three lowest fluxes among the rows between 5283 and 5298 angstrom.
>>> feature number 0.53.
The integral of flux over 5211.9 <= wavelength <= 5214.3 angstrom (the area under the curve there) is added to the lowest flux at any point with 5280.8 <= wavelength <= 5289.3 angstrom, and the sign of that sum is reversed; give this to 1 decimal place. -18.3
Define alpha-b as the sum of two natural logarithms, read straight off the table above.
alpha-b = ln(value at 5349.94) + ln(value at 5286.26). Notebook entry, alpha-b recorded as 3.60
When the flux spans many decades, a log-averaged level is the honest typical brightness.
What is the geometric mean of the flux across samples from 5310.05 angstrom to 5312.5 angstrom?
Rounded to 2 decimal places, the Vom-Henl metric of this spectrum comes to 6.47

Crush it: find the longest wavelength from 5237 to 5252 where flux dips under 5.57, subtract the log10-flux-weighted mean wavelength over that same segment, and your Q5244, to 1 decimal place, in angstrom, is 6.7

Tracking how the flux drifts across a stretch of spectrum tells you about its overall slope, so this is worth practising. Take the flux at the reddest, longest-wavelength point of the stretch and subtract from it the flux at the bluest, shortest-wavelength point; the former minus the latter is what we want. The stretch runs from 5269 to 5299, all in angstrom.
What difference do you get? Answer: 1.4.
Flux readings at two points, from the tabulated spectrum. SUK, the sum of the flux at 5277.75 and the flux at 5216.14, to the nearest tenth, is 11.0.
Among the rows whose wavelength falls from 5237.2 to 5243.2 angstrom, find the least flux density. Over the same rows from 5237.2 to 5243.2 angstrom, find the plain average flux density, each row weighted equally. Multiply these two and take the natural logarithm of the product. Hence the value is 3.53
